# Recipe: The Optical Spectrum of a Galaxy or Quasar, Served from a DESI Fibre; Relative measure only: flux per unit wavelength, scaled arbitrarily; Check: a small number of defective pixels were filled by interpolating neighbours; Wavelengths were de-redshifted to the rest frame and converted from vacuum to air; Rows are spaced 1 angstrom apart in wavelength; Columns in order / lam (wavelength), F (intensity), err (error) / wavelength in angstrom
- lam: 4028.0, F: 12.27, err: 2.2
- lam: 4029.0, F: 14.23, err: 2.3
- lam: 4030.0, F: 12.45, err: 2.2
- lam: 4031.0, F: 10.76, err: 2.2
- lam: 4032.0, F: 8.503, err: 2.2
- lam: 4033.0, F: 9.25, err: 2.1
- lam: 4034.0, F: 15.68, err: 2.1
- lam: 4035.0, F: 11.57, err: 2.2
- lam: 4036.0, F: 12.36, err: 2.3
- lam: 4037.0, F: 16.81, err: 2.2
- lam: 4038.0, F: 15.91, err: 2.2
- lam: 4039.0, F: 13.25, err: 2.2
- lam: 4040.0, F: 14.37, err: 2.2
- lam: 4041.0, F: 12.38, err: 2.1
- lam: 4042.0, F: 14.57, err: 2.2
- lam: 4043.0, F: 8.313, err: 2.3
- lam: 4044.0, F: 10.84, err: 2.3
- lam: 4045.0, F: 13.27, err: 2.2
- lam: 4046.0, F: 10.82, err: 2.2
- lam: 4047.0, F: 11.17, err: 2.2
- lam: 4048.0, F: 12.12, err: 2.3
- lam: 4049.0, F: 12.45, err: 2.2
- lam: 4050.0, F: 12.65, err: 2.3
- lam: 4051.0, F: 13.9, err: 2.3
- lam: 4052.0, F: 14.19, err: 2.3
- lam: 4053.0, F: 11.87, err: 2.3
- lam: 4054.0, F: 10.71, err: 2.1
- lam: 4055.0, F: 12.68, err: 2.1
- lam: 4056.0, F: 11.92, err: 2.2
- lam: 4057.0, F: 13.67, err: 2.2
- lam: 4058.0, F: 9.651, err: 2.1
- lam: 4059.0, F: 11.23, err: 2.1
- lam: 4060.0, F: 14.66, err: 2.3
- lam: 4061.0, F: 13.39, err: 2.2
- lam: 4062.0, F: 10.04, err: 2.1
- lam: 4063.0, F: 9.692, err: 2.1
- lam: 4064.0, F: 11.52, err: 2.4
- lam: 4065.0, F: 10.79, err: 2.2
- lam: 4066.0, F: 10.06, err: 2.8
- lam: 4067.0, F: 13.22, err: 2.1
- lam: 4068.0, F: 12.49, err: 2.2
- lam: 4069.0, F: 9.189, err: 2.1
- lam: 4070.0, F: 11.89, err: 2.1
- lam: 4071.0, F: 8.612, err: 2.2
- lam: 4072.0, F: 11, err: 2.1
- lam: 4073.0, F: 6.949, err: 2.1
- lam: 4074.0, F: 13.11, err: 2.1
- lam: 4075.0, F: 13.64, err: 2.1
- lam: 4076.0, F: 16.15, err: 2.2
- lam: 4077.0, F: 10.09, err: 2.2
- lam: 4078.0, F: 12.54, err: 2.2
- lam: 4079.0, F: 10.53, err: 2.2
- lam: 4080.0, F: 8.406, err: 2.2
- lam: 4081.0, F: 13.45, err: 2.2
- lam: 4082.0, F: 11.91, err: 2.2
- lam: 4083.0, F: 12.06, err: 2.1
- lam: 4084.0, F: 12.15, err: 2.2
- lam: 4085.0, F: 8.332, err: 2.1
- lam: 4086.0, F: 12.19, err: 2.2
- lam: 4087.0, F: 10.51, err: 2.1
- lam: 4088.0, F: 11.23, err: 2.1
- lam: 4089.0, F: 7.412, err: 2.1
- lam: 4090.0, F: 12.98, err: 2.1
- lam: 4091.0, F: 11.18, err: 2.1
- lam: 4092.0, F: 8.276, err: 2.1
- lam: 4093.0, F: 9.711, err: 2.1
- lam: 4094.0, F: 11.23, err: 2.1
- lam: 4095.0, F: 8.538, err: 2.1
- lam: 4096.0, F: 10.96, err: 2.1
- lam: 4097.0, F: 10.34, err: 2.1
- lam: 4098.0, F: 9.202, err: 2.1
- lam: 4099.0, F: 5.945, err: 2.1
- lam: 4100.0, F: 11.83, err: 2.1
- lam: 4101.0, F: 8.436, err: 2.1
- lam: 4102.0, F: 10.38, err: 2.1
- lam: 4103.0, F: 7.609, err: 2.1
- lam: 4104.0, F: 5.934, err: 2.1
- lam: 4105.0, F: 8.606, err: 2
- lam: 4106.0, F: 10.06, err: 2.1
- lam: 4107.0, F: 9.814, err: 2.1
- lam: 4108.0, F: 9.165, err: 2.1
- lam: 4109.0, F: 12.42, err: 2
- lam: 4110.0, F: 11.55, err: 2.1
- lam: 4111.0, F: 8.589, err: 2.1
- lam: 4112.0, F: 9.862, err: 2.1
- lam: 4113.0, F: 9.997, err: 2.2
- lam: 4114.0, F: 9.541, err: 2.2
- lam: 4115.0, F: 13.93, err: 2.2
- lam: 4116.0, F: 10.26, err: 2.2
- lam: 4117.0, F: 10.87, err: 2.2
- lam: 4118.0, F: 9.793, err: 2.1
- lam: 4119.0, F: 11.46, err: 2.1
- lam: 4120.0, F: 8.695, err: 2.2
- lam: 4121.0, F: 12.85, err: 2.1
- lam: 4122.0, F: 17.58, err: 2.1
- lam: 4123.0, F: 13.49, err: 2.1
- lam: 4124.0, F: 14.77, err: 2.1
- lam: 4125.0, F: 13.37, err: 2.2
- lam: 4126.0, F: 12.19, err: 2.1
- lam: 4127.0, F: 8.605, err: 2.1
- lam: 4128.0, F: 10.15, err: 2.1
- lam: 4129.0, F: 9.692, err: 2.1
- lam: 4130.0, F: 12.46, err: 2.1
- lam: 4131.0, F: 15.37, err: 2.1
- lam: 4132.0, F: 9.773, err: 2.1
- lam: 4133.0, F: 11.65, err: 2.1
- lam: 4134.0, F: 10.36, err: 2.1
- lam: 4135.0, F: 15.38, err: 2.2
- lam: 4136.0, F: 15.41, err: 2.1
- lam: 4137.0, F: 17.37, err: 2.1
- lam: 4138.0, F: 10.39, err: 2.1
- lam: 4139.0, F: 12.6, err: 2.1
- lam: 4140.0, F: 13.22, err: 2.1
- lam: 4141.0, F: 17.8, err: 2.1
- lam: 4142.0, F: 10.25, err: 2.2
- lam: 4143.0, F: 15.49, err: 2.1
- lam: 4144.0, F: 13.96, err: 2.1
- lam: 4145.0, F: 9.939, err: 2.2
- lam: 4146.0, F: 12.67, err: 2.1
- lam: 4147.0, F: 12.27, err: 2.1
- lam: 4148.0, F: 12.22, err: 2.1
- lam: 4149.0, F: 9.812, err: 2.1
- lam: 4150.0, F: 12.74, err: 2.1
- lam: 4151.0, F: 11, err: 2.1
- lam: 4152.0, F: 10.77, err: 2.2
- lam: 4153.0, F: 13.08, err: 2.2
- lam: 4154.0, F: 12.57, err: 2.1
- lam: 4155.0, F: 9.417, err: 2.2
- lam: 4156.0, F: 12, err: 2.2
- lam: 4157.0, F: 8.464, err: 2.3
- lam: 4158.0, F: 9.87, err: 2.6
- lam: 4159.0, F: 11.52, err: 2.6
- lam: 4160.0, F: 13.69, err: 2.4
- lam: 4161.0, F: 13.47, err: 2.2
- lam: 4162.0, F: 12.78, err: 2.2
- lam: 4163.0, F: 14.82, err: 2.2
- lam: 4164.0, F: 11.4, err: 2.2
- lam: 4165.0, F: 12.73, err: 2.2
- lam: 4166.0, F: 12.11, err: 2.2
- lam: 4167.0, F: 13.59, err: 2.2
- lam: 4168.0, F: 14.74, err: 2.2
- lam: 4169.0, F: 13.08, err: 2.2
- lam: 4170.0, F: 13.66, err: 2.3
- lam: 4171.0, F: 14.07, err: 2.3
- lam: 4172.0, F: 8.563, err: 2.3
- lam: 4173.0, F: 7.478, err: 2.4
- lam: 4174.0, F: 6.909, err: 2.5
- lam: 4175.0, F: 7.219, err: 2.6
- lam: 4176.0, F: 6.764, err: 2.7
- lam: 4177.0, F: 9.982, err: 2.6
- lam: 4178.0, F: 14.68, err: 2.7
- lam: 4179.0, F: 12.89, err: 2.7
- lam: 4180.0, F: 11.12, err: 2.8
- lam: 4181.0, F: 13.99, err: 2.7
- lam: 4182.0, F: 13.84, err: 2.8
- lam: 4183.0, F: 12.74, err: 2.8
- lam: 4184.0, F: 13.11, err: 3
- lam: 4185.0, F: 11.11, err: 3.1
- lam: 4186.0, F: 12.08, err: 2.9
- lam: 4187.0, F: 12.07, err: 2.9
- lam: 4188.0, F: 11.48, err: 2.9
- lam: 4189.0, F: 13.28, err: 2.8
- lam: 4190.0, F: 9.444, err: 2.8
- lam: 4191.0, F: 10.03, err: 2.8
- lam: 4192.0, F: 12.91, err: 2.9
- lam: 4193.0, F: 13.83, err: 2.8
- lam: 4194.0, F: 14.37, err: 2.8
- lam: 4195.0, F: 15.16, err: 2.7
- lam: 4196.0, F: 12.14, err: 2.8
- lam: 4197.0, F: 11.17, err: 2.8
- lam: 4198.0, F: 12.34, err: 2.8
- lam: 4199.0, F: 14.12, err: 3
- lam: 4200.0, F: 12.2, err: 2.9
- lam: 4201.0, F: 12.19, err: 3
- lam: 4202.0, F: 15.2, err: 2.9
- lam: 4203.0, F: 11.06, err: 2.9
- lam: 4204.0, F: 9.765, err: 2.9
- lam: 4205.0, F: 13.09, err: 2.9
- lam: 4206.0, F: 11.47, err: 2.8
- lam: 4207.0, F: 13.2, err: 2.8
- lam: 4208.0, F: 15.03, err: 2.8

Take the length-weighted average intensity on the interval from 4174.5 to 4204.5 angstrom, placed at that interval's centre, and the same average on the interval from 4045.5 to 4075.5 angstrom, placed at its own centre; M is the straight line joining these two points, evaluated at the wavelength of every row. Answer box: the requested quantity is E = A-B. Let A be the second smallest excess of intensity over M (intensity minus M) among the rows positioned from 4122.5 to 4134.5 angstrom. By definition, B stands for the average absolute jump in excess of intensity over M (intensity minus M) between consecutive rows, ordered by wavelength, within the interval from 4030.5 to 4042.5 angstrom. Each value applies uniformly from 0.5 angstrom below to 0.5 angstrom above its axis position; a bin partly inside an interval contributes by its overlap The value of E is -4.7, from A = -2.2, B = 2.5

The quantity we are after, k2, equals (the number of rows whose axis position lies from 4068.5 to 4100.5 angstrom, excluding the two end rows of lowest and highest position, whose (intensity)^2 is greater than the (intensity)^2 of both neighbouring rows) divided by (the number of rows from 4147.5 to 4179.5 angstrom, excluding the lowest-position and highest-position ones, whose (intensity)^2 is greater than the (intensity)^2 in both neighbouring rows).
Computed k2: 1.10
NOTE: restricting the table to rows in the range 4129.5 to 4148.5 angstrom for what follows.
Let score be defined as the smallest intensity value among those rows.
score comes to 9.773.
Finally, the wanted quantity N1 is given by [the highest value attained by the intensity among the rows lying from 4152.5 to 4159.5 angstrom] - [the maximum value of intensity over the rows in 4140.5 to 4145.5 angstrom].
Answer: -5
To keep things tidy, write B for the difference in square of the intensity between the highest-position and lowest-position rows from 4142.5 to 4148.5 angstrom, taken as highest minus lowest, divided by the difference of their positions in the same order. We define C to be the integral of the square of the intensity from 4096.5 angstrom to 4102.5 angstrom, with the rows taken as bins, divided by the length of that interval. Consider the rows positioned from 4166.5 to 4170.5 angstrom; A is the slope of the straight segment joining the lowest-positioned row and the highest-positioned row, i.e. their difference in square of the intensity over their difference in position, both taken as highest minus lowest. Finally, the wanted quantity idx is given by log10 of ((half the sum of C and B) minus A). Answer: 1.55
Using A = 1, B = -18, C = 91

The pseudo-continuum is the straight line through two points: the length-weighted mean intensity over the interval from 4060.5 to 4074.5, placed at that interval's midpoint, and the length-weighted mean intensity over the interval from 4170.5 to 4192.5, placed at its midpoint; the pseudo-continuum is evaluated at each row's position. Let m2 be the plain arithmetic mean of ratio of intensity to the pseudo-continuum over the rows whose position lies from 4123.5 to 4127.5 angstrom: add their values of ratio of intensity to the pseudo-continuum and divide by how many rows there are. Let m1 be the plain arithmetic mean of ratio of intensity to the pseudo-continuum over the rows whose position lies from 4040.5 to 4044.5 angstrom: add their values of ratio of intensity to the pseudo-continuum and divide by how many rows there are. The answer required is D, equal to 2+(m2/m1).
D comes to 3.04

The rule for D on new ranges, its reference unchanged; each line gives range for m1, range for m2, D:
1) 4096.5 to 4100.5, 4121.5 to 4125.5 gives 3.58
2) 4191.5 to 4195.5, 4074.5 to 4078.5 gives 2.96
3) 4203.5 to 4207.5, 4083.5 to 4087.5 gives 2.94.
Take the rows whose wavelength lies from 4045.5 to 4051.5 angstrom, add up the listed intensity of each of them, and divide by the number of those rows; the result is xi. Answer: 12.2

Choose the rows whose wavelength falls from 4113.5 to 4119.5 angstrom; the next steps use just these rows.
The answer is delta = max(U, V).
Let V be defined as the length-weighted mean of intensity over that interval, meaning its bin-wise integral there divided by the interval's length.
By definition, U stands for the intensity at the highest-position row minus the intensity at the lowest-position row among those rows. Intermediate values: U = 2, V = 11.0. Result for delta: 11.0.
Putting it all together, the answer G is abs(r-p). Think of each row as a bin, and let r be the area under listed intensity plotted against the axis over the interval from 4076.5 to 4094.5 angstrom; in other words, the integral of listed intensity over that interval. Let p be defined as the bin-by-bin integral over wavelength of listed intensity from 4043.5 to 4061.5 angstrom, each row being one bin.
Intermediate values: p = 221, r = 194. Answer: 27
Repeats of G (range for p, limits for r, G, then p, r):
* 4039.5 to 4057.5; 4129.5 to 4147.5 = 14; 222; 236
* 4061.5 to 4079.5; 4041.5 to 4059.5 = 15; 202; 216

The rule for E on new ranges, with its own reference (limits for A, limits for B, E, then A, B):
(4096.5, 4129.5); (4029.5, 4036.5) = -8.5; -5.8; 2.7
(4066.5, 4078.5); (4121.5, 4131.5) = -5.2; -3.1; 2.1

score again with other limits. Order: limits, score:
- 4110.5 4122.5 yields 8.589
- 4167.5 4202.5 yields 6.764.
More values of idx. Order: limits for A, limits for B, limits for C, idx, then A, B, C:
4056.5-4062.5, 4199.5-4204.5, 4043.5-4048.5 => 1.90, -17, -13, 136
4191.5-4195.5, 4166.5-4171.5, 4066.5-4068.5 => 1.80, 21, 3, 165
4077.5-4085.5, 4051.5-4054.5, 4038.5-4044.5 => 1.84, -13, -43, 156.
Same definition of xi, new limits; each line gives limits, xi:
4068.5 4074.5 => 10.1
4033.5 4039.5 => 14.3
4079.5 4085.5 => 11.1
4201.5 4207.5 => 12.3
